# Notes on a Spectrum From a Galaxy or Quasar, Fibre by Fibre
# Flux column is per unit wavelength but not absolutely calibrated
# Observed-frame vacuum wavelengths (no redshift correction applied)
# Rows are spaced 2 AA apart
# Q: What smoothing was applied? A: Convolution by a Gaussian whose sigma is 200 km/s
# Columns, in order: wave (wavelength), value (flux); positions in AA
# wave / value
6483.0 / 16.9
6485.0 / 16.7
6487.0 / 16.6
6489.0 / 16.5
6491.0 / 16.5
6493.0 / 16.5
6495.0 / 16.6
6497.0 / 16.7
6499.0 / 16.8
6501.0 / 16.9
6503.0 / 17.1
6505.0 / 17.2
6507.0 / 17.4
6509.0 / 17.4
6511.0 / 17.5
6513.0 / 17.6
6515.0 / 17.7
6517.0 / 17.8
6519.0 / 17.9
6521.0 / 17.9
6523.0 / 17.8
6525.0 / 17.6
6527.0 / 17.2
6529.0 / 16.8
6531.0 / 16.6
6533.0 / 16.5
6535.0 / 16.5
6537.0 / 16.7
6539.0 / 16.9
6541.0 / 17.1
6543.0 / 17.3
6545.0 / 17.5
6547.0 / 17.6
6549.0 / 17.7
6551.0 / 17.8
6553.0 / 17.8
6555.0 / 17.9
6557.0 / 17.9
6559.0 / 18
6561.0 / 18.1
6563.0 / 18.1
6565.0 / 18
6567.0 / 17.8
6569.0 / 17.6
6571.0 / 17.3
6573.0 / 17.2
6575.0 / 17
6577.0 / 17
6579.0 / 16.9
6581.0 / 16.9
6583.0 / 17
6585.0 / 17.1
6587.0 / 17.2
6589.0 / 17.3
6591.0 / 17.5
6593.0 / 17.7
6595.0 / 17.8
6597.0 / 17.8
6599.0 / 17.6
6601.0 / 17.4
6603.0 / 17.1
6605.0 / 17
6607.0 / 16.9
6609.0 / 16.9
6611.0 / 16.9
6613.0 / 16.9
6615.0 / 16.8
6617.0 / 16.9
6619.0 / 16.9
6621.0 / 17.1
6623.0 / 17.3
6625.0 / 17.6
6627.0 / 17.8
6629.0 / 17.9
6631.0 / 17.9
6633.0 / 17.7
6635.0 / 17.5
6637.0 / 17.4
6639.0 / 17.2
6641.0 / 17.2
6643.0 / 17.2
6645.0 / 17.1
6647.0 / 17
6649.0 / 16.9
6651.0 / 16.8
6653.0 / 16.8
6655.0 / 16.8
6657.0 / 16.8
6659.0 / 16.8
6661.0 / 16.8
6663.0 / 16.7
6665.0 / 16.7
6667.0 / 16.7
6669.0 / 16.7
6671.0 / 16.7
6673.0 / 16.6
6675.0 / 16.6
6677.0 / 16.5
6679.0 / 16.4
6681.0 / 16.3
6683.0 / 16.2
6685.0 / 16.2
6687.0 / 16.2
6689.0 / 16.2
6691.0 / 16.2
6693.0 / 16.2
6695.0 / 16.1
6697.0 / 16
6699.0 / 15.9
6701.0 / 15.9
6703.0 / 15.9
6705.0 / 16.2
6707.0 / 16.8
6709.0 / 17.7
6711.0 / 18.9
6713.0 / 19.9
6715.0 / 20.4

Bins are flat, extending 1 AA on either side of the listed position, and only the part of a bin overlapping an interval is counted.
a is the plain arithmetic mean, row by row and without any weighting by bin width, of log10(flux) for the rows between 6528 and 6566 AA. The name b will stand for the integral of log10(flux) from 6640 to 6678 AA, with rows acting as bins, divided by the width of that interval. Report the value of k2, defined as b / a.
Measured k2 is 0.99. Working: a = 1.24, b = 1.23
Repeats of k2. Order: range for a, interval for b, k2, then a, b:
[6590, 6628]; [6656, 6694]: 0.98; 1.24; 1.22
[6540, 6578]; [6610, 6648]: 0.99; 1.25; 1.24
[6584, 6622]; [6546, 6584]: 1.01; 1.24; 1.24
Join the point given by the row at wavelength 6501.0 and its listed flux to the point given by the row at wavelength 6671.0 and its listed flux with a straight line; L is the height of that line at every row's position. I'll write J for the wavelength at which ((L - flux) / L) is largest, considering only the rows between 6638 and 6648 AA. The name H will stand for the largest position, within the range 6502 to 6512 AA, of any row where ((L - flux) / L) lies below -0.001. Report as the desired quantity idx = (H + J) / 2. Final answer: 6579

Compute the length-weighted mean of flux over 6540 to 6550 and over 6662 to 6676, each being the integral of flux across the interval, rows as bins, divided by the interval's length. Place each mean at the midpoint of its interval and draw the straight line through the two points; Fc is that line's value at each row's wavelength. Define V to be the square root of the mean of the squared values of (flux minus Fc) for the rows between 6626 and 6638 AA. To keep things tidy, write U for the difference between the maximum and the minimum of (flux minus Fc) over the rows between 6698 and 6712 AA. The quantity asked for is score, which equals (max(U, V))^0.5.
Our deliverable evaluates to 1.75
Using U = 3.07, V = 0.8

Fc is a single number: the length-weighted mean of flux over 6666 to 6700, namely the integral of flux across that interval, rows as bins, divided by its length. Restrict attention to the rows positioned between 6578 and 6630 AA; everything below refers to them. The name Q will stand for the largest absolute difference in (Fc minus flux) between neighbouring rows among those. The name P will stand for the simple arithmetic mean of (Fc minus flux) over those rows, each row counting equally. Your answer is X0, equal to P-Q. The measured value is -1.2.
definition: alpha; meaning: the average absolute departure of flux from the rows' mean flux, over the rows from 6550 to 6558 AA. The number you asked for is 0.05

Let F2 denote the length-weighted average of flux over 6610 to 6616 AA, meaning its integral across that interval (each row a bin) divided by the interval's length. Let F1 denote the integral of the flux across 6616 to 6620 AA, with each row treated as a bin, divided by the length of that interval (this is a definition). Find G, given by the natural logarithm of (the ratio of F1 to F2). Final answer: 0.00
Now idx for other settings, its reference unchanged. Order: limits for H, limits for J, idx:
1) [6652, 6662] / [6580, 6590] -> 6621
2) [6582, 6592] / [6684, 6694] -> 6638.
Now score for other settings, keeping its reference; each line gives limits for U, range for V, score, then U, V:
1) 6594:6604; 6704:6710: 0.88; 0.66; 0.8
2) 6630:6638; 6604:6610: 0.68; 0.46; 0.1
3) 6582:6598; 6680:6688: 0.94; 0.89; 0.4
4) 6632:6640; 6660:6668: 0.68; 0.46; 0.0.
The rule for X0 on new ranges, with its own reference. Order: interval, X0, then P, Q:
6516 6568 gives -1.6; -1.2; 0.400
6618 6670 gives -1.1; -0.8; 0.300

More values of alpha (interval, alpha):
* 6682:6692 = 0.00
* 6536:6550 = 0.31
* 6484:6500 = 0.09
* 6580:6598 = 0.30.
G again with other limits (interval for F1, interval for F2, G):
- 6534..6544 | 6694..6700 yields 0.05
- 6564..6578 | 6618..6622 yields 0.02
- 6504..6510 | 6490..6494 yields 0.05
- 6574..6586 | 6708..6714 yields -0.10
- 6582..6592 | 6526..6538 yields 0.03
